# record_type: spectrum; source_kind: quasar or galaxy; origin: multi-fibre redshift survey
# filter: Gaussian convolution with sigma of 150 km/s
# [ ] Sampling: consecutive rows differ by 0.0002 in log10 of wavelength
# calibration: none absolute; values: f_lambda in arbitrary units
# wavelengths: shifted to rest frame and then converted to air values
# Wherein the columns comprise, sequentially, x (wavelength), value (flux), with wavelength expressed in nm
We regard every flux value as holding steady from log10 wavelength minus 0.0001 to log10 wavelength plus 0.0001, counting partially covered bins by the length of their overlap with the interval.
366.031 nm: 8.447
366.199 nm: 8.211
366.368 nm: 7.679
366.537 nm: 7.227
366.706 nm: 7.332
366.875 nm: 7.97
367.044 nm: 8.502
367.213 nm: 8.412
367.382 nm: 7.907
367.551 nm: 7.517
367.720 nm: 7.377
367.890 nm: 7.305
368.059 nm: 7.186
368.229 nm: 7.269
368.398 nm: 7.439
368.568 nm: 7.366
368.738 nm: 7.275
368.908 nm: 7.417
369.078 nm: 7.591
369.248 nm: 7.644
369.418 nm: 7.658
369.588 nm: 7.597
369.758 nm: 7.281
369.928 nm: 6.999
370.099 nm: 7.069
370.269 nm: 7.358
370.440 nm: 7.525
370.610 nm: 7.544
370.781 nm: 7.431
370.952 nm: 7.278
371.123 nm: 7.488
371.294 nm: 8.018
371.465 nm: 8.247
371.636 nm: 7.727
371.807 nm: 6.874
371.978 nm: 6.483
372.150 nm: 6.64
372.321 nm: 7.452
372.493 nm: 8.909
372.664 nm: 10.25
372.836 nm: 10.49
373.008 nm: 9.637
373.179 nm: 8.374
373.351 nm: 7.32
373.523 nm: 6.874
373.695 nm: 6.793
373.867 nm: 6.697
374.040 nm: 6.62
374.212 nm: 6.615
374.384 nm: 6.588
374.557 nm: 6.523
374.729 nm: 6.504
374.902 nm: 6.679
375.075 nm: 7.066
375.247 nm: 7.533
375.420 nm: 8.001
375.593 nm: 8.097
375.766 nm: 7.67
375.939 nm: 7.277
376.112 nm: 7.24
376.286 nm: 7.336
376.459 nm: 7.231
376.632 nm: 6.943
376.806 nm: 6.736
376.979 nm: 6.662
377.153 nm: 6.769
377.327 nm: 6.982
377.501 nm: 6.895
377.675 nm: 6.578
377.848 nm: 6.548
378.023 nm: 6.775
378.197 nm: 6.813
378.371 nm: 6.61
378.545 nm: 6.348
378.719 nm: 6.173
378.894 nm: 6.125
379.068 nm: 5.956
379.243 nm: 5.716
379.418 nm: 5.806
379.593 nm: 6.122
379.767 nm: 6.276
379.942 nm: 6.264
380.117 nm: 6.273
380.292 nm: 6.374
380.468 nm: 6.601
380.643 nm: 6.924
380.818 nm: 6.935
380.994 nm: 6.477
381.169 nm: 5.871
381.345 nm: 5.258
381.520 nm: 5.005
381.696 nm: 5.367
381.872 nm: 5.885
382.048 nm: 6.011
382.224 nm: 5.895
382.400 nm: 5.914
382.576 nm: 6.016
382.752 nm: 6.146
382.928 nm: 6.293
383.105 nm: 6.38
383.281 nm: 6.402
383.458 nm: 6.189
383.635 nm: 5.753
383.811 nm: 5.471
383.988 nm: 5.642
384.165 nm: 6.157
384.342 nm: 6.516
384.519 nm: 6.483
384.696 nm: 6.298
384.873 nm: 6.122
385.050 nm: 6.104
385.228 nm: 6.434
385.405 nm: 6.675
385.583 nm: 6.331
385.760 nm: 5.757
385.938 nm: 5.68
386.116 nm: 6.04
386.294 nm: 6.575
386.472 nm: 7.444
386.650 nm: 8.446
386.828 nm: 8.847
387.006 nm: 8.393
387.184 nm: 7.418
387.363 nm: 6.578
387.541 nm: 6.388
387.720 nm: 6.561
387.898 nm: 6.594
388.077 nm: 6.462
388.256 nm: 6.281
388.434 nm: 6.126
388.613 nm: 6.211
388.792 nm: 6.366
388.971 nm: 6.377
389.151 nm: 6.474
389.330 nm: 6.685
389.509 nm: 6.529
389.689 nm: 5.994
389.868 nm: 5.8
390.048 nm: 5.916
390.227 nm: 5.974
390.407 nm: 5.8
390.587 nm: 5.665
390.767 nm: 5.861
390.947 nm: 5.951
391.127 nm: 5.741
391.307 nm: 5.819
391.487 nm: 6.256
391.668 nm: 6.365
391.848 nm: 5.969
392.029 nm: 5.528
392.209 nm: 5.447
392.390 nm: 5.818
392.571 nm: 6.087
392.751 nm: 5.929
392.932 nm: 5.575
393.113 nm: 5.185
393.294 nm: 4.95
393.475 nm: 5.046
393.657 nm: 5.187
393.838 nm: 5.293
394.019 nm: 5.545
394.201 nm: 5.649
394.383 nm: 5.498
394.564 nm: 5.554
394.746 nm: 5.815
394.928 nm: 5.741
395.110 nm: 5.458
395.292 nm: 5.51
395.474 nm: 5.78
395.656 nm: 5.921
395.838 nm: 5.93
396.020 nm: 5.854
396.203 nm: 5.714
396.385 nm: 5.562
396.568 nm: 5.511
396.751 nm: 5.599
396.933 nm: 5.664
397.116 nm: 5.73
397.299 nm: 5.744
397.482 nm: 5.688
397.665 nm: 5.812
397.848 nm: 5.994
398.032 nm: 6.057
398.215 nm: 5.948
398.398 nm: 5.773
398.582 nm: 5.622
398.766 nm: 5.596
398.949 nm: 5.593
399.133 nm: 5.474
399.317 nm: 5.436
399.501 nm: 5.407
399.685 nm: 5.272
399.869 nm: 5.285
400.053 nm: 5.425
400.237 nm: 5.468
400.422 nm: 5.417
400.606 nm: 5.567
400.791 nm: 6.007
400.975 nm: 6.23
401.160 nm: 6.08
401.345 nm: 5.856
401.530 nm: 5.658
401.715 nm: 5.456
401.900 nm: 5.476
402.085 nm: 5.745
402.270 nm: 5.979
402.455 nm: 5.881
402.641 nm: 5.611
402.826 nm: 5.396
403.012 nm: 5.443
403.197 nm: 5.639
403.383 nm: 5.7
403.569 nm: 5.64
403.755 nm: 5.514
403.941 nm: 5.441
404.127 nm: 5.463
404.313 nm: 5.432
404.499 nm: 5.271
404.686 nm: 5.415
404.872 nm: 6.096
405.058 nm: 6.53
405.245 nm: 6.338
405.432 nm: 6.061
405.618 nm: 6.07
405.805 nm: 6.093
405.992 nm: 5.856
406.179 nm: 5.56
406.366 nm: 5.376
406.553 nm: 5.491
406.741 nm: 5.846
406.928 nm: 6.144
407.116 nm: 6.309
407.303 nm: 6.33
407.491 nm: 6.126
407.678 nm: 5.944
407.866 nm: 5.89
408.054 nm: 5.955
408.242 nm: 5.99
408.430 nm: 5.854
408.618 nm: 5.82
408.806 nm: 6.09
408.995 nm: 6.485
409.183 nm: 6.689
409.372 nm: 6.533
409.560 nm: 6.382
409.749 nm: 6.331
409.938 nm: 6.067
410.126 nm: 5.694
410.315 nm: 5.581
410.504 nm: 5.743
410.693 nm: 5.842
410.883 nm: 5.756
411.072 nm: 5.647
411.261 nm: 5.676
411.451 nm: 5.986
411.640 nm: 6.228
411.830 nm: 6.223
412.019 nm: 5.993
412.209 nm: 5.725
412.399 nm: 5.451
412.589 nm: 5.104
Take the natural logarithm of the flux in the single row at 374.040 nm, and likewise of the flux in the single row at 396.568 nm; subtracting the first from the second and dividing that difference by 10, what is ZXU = -0.02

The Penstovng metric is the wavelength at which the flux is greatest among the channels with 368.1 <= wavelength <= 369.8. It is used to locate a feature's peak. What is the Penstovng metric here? 369.418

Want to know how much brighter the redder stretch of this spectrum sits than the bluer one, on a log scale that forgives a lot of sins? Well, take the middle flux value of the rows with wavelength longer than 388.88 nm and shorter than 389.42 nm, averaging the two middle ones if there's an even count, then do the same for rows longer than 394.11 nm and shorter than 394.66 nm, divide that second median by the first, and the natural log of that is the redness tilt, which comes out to -0.15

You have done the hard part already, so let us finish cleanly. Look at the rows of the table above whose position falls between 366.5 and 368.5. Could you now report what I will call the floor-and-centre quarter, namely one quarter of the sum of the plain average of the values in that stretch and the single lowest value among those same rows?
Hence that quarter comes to 3.7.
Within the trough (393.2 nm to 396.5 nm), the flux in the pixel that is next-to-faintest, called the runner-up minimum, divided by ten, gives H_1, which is 0.505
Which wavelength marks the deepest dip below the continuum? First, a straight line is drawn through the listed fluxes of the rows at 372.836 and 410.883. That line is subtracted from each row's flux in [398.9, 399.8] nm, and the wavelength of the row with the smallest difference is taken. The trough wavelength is 399.685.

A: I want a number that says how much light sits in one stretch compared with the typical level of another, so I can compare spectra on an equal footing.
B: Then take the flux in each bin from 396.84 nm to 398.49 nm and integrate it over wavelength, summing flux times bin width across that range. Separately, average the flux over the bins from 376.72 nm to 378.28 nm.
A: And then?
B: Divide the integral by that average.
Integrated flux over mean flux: 1.42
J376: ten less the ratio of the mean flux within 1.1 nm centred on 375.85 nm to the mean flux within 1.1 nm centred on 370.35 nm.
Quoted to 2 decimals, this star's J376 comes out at 8.96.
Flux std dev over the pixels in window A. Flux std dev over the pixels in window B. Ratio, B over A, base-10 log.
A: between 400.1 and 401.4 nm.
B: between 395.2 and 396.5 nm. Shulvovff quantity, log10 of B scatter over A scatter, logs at -0.3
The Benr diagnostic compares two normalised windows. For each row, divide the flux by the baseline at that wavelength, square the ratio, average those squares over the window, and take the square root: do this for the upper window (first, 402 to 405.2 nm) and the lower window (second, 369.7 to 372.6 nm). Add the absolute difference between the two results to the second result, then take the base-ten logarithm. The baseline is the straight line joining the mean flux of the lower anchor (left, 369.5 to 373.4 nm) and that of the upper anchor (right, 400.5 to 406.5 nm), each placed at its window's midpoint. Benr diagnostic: -0.01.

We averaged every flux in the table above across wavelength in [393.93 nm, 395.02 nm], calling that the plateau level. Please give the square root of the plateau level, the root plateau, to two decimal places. 2.37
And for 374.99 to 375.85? 2.77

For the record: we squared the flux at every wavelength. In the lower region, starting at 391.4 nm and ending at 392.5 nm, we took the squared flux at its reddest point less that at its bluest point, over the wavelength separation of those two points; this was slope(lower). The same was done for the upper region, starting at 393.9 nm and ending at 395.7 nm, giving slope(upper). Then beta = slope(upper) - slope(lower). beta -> 8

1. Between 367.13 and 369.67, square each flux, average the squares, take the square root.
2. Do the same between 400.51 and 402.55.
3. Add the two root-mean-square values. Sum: 13.4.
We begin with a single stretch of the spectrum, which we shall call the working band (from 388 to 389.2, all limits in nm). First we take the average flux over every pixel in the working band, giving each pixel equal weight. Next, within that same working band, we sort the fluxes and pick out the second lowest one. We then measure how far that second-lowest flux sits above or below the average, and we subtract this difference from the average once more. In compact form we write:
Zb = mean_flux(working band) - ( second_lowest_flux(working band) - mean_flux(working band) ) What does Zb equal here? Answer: 6.4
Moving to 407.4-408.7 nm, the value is 6.0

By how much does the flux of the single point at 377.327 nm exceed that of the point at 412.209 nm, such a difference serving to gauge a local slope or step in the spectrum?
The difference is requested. 1.3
